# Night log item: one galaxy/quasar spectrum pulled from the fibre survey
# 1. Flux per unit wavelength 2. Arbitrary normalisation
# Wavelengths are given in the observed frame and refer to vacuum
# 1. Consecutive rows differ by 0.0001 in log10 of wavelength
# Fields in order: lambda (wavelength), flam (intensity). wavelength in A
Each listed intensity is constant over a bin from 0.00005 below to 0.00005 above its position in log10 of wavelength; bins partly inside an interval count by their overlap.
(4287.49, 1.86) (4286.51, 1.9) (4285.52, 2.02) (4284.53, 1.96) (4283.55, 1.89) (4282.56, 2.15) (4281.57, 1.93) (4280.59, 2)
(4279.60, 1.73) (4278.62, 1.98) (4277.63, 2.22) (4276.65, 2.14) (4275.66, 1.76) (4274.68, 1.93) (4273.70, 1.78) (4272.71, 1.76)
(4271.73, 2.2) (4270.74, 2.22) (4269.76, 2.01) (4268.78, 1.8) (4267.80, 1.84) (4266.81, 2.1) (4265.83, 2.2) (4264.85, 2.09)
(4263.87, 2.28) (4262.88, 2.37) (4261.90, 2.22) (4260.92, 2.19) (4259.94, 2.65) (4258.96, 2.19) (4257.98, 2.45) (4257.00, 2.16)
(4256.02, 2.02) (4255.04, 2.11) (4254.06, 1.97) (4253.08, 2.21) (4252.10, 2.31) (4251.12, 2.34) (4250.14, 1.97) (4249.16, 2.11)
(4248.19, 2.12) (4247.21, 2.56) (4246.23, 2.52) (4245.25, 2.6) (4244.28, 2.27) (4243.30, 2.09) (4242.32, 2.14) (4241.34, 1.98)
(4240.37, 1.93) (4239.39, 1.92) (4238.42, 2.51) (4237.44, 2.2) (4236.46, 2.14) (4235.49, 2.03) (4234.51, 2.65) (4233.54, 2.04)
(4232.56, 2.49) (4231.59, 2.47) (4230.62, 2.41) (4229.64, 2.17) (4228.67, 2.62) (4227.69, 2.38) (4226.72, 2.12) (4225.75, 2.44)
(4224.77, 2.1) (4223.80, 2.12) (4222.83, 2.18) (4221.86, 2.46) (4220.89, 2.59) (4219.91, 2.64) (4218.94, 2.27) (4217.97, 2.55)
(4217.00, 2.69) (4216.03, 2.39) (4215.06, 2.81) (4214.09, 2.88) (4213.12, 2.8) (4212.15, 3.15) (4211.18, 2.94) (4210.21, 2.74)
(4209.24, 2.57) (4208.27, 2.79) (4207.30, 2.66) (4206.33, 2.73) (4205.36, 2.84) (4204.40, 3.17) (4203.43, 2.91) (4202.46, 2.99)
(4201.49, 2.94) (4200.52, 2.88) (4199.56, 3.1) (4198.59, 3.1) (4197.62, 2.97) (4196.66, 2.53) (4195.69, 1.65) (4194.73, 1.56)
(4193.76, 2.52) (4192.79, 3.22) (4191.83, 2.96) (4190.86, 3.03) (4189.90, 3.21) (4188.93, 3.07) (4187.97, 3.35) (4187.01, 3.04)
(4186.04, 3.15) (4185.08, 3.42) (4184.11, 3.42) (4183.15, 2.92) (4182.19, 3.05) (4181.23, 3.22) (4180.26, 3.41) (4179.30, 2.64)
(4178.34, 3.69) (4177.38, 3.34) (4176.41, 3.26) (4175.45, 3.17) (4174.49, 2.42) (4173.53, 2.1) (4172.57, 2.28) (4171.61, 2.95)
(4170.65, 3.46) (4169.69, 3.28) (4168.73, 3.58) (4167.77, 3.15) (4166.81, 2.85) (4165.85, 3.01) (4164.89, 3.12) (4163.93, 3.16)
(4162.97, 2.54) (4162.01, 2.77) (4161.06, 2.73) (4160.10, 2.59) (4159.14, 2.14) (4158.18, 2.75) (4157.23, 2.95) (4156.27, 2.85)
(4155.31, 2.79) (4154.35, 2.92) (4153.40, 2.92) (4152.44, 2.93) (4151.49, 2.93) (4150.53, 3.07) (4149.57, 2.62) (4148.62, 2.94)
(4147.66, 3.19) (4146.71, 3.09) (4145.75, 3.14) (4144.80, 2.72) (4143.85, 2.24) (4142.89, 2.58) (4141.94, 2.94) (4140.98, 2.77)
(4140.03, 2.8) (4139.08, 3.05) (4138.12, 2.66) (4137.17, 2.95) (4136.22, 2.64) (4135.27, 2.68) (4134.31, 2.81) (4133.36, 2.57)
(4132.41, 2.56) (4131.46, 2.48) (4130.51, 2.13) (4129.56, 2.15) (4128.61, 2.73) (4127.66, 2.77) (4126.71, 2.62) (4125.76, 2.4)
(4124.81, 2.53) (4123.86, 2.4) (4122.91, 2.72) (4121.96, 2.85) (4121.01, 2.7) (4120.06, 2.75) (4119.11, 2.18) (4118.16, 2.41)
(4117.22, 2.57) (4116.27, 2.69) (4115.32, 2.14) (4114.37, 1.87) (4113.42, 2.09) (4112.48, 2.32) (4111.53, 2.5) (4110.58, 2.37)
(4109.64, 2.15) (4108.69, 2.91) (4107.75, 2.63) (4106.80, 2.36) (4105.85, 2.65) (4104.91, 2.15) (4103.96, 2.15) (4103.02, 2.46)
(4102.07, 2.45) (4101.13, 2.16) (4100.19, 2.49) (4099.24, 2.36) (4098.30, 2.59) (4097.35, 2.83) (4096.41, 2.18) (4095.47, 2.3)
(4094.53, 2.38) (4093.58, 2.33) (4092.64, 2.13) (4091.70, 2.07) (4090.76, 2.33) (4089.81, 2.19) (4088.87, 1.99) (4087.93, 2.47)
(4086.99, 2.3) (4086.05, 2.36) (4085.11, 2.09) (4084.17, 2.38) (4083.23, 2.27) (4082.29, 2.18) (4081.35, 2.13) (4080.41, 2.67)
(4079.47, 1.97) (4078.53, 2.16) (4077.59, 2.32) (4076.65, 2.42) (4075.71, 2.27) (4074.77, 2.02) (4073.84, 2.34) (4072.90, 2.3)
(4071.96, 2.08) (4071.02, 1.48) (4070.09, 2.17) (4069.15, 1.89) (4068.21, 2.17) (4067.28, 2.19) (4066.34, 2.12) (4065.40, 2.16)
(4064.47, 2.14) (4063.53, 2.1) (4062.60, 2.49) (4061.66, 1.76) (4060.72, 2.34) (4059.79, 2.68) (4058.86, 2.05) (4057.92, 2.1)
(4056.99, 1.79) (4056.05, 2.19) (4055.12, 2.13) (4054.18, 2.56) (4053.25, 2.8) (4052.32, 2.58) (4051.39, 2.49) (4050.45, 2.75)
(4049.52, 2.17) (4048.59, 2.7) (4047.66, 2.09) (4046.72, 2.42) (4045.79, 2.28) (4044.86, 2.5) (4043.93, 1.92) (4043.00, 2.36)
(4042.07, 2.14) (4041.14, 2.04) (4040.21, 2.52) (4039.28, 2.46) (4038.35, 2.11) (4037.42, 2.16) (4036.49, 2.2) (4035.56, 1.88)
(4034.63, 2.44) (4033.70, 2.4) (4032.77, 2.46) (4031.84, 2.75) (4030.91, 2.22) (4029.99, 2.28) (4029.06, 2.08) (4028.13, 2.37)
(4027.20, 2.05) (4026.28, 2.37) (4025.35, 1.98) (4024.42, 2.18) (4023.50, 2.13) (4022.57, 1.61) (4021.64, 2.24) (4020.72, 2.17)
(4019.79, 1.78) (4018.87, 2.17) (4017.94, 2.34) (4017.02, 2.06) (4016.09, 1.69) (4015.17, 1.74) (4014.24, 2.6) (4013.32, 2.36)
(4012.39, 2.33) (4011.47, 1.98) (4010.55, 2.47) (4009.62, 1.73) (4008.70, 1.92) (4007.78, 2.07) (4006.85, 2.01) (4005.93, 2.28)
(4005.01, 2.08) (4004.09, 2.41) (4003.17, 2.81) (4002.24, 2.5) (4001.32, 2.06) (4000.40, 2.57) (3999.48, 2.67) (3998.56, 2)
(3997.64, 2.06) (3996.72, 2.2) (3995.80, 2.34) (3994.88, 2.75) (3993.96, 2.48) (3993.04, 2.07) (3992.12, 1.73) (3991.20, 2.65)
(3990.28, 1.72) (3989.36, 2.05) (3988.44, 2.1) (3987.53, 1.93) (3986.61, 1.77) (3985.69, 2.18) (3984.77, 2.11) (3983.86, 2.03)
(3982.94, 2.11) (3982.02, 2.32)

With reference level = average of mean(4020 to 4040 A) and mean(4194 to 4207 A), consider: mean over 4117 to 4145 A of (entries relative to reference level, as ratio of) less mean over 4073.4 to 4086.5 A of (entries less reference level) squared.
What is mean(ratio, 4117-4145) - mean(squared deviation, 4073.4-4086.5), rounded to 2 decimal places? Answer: 0.98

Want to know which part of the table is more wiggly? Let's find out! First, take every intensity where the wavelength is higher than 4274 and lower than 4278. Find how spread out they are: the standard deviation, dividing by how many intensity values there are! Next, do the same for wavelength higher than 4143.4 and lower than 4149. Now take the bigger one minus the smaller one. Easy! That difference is 0.148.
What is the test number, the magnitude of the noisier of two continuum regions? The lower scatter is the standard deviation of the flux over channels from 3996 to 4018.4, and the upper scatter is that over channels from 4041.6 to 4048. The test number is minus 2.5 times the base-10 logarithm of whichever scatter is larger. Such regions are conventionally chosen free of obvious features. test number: 1.3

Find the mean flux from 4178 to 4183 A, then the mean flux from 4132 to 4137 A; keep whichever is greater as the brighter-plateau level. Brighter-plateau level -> 3.2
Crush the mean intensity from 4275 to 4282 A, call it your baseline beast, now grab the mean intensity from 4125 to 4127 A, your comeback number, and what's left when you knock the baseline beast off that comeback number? 0.5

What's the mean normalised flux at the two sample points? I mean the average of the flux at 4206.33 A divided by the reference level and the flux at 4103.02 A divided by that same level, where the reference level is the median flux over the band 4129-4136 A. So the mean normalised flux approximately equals 1.01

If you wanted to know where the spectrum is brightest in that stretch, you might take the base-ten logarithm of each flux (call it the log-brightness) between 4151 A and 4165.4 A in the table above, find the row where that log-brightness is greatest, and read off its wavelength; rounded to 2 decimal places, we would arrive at 4163.93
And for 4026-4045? 4031.84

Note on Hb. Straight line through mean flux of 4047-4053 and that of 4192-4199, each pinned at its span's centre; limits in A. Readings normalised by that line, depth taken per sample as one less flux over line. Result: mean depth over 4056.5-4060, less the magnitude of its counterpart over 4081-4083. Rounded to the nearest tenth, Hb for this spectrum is 0.0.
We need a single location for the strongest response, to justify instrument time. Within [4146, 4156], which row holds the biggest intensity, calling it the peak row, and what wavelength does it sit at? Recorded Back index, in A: 4147.66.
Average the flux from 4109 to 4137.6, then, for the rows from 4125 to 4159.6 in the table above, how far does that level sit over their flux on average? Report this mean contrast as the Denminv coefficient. -0.24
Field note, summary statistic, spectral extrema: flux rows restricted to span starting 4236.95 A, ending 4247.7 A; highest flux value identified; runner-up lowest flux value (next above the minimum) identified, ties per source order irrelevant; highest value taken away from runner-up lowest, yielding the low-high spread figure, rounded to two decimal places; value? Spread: -0.67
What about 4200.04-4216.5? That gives -0.60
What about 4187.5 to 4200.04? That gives -1.70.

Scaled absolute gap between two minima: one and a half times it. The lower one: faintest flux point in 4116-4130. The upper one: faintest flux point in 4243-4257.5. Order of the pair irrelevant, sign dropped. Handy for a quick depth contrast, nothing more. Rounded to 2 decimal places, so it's 0.27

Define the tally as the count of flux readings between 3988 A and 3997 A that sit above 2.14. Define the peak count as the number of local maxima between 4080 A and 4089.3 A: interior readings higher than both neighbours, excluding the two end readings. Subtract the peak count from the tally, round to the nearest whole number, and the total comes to 2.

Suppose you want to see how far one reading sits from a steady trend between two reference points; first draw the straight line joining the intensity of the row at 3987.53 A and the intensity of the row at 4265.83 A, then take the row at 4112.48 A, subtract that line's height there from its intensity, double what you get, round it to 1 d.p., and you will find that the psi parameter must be 0.5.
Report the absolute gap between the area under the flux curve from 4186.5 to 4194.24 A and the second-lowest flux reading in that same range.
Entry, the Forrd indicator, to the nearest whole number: 21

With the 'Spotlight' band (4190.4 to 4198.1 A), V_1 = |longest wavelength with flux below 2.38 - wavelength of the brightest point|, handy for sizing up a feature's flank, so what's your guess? 2.9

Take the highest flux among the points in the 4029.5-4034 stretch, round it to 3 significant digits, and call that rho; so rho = 2.75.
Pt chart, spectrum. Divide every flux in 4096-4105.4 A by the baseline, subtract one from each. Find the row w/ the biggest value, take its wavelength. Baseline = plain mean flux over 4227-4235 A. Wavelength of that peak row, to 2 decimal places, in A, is 4097.35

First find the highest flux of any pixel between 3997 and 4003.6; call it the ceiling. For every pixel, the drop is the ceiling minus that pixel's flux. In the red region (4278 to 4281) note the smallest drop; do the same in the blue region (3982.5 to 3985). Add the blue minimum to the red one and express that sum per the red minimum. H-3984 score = 1.9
